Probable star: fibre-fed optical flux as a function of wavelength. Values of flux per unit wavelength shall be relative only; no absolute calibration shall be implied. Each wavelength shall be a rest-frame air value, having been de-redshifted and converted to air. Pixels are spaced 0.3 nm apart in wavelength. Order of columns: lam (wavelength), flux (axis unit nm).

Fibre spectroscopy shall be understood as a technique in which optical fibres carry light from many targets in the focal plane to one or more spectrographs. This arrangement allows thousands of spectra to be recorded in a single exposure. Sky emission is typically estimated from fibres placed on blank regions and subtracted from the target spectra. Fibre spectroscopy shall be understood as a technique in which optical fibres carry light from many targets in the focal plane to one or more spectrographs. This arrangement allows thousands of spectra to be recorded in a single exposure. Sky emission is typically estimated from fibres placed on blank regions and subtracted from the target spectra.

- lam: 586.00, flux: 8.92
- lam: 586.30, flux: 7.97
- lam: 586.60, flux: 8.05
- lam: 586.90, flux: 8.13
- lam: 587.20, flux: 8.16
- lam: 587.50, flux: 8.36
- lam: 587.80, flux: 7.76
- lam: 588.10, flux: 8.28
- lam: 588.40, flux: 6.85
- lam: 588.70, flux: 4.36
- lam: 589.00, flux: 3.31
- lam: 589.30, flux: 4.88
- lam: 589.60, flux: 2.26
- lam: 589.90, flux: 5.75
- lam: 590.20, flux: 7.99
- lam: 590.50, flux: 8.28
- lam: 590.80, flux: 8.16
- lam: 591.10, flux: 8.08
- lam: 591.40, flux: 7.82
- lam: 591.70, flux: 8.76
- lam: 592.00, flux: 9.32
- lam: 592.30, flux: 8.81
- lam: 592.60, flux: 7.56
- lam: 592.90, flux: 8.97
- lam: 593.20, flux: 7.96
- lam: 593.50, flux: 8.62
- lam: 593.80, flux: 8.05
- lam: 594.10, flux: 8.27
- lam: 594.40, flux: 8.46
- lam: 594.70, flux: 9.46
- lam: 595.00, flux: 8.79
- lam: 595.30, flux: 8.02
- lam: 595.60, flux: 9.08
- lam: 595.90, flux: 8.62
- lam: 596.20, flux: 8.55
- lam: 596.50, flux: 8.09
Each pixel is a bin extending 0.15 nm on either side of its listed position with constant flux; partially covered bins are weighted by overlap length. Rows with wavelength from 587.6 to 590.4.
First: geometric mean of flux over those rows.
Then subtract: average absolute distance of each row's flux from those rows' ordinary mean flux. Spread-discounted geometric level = 3.50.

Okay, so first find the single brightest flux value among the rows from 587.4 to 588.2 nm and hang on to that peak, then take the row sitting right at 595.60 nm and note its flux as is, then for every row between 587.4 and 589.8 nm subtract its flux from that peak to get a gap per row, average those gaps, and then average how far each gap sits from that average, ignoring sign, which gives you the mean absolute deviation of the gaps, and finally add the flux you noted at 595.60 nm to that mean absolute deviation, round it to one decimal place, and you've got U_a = 11.1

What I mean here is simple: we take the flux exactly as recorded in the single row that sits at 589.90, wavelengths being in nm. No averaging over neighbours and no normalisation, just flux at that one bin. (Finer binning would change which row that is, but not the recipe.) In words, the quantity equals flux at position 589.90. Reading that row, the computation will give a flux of 5.75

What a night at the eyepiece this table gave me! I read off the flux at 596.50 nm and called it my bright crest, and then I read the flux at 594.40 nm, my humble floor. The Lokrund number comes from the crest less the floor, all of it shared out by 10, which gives -0.04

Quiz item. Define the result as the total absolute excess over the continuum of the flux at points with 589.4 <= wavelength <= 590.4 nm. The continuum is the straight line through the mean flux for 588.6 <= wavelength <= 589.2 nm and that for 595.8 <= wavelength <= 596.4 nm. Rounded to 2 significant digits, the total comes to 6.6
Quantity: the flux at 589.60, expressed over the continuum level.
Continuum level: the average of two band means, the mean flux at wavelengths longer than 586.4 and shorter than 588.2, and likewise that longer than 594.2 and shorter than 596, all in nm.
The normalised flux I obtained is 0.27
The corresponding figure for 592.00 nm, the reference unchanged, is 1.11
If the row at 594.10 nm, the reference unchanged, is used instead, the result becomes 0.98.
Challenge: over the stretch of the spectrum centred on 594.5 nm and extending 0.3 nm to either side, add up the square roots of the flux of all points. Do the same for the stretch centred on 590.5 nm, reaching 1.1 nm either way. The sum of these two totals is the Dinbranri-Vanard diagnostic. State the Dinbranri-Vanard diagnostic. 24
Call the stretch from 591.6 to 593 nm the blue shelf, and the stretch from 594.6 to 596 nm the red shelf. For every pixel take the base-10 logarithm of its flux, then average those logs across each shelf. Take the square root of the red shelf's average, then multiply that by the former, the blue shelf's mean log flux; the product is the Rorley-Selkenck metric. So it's 0.91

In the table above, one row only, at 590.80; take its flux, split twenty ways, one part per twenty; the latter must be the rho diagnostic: 0.408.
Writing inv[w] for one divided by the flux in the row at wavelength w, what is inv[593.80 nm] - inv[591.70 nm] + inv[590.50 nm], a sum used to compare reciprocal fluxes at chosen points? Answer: 0.13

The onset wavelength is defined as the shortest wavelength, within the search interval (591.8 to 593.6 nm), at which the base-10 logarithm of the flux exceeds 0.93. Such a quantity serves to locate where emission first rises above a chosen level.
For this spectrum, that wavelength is 592.00 nm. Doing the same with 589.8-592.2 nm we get 591.70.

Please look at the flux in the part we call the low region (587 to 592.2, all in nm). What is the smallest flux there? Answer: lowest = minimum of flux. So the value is 2.26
